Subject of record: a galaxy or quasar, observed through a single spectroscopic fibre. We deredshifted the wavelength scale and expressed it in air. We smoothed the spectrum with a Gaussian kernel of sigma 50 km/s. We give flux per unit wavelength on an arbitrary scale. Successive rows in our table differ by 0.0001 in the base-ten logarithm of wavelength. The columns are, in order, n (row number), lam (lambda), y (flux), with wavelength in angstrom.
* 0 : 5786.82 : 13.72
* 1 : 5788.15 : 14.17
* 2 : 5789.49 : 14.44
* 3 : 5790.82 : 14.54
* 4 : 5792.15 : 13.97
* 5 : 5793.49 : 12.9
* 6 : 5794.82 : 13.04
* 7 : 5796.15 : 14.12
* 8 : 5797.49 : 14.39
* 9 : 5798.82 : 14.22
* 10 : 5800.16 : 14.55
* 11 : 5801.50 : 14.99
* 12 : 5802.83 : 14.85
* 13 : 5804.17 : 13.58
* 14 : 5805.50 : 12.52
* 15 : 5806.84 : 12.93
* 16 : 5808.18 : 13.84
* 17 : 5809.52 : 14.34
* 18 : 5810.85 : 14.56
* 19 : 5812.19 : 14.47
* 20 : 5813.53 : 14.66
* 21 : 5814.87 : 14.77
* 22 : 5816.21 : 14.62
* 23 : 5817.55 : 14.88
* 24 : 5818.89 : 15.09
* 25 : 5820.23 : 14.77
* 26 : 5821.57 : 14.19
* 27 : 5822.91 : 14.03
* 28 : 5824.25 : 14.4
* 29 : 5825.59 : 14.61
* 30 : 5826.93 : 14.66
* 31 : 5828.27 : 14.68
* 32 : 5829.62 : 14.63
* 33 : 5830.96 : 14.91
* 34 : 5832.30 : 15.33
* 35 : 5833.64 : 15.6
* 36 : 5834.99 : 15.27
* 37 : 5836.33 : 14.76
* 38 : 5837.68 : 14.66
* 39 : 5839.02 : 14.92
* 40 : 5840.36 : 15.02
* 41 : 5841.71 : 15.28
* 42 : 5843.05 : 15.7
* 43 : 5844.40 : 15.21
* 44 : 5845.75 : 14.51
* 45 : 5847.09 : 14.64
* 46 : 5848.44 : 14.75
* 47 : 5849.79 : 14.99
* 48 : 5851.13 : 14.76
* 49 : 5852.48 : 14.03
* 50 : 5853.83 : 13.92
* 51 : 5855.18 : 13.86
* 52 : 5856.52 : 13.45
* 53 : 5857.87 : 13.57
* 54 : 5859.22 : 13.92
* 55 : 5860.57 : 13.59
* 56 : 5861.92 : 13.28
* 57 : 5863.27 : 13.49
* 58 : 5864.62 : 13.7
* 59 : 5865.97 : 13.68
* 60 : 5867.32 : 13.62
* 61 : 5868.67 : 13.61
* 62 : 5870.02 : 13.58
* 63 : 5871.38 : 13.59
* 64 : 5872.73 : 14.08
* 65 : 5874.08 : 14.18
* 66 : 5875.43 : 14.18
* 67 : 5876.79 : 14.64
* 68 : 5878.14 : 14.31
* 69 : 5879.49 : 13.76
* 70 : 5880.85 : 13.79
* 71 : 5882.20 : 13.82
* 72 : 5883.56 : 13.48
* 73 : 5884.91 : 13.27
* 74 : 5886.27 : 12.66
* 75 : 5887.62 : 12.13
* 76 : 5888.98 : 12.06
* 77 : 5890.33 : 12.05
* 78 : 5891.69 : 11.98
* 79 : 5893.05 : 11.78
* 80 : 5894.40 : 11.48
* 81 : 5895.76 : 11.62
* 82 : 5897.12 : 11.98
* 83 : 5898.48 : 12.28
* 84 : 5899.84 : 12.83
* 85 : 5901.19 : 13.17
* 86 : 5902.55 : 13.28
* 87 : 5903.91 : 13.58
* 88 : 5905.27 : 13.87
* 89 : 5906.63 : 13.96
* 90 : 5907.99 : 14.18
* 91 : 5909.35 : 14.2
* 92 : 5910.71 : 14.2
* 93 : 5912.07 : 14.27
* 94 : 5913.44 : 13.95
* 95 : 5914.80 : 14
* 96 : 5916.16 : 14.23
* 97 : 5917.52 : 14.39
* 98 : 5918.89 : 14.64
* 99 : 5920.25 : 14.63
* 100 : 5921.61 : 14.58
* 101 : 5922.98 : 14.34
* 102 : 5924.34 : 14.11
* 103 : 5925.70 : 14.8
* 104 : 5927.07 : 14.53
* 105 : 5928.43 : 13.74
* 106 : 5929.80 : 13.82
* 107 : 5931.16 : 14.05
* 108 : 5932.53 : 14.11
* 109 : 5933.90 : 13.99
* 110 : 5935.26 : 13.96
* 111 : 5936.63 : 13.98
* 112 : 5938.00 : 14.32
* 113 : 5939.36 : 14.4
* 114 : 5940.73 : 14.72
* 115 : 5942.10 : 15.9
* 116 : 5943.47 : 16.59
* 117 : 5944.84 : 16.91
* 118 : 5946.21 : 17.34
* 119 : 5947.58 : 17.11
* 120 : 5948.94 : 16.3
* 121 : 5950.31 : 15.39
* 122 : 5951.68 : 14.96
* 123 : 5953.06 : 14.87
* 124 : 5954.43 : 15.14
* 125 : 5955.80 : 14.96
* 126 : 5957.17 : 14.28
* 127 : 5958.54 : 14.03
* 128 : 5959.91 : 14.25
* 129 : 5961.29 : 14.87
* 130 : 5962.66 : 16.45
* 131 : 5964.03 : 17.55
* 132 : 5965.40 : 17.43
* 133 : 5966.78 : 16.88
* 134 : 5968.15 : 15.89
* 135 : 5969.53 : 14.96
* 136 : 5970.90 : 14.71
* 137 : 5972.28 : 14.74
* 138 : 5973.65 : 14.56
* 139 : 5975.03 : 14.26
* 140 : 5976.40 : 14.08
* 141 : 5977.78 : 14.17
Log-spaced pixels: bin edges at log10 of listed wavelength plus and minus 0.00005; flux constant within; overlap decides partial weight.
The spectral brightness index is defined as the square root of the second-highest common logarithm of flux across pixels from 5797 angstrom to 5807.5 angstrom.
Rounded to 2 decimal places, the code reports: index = 1.08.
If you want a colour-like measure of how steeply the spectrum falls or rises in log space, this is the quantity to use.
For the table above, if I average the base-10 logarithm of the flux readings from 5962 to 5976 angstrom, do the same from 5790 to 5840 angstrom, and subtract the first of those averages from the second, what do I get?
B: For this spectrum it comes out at -0.04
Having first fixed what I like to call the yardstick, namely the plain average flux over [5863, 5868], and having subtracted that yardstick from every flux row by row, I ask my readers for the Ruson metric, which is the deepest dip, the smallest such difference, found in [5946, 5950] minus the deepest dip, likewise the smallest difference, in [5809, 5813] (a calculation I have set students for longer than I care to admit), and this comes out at 2.0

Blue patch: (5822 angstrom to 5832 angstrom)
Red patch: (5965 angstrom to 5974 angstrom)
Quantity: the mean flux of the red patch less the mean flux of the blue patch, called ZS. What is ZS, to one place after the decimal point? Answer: 1.0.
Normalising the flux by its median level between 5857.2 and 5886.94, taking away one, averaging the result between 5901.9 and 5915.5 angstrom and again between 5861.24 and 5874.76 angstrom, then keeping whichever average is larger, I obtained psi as 0.022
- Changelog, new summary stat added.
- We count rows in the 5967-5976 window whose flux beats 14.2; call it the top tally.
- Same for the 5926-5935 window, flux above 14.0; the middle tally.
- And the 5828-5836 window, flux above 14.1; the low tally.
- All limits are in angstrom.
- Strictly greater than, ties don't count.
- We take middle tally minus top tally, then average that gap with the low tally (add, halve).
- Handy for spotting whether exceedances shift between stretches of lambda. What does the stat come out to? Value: 1.5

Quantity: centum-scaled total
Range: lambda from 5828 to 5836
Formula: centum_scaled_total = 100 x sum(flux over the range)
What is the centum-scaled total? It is 9042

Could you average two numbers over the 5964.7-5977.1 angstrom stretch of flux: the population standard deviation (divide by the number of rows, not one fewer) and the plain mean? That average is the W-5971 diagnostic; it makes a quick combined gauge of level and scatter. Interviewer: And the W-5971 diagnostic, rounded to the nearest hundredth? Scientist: 8.20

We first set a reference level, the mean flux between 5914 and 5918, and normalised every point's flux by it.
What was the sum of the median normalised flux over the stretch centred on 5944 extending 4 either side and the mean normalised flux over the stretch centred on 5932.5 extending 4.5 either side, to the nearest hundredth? 2.16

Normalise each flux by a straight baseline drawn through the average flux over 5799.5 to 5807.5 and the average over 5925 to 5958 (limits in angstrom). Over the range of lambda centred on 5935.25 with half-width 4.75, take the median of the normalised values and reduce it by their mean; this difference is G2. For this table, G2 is -0.002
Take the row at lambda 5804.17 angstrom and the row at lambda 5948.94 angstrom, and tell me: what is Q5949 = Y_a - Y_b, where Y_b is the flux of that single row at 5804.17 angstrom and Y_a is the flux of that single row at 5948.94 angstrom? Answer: 2.7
